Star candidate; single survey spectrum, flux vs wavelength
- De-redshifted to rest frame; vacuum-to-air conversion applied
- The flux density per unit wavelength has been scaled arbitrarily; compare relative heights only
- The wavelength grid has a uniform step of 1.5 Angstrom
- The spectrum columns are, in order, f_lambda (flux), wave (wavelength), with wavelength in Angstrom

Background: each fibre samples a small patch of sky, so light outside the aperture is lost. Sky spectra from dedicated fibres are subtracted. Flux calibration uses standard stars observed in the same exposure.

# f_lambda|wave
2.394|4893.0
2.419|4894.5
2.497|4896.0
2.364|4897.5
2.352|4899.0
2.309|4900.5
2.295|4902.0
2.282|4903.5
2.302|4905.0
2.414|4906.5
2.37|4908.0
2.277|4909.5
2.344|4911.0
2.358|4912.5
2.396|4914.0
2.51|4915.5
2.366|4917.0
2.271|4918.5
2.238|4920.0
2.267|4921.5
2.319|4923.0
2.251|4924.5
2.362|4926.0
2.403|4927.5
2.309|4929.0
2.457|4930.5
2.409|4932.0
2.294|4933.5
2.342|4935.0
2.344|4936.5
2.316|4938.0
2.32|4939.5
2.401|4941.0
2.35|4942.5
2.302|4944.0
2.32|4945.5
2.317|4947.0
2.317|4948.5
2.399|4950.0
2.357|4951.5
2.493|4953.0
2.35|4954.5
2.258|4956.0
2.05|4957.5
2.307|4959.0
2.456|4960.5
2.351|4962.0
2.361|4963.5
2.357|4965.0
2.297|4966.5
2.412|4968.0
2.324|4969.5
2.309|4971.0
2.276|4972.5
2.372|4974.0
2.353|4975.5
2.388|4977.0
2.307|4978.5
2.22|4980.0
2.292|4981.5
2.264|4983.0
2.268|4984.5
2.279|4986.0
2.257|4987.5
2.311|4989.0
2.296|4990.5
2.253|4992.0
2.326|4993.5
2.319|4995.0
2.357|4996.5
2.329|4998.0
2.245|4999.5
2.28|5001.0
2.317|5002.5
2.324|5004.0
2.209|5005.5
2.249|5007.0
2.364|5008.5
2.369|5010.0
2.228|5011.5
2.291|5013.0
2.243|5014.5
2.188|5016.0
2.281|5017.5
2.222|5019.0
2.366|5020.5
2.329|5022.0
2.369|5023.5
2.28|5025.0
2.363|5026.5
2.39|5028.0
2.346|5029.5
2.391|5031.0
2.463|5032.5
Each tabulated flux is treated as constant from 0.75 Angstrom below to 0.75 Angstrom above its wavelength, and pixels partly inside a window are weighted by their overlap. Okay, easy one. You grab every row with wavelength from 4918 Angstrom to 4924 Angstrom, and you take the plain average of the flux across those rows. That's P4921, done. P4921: 2.27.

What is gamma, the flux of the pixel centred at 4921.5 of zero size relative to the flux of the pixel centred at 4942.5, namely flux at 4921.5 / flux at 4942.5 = 0.96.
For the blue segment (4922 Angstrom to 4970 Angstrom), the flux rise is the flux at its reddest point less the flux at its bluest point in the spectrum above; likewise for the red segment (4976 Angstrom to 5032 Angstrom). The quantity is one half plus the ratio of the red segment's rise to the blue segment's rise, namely 1.1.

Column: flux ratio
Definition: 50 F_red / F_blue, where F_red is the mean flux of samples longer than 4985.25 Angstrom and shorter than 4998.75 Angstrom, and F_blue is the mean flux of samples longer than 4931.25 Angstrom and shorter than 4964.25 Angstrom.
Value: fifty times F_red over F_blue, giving 49.3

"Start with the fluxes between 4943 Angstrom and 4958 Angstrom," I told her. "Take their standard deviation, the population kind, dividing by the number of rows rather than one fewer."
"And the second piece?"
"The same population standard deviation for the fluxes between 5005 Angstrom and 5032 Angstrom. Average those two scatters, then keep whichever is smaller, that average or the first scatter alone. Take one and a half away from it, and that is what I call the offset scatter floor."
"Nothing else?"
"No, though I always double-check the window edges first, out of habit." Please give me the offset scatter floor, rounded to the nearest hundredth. -1.41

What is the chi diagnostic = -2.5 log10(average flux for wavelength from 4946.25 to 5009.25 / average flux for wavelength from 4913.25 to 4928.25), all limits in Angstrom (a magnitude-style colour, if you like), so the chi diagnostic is 0.012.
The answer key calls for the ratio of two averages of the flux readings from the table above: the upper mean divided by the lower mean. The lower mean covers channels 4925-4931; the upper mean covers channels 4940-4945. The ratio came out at 0.99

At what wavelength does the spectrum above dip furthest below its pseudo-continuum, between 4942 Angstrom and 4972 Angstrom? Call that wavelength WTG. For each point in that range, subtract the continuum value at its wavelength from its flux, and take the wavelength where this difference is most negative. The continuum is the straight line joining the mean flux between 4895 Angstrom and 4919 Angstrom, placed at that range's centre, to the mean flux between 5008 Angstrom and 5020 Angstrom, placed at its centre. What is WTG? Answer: 4957.5 Angstrom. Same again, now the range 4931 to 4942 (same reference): 4933.5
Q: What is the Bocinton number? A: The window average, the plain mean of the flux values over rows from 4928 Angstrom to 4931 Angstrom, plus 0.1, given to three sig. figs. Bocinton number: 2.48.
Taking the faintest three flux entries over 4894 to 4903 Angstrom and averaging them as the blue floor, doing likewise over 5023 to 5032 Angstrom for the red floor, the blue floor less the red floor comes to -0.01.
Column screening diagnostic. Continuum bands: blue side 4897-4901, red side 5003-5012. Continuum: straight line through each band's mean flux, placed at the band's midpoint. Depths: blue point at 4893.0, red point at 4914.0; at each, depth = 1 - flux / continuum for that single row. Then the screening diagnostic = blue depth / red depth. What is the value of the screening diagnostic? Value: 0.8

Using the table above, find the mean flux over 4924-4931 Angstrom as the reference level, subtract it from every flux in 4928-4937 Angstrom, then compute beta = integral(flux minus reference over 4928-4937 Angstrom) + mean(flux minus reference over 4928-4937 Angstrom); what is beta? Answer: 0.0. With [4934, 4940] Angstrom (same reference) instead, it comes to -0.2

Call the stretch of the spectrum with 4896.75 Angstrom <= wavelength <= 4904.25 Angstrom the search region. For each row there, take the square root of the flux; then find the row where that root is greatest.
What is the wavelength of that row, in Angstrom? 4897.5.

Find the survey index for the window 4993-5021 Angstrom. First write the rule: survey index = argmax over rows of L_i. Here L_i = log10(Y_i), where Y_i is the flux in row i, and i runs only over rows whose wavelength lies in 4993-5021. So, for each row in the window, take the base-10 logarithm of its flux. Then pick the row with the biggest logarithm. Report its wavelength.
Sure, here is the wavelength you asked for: 5010.0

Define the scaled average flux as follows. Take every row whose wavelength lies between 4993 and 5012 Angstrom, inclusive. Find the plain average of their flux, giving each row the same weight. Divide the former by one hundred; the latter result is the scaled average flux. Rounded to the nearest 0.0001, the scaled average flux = 0.0230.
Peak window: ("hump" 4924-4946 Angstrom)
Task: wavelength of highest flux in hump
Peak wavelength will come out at 4930.5 Angstrom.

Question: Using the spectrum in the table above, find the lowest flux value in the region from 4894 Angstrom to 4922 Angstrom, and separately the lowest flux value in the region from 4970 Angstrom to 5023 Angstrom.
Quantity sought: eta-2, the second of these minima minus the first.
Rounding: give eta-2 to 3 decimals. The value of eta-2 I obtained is -0.050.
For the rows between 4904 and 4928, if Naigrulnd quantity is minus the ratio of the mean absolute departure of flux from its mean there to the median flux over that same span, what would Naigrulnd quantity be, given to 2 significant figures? -0.024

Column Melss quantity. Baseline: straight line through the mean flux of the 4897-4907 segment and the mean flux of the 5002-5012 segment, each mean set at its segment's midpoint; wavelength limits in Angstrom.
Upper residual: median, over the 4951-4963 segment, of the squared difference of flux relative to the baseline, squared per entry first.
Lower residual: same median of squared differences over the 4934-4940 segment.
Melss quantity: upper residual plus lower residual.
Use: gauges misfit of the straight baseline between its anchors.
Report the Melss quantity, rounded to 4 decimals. 0.0027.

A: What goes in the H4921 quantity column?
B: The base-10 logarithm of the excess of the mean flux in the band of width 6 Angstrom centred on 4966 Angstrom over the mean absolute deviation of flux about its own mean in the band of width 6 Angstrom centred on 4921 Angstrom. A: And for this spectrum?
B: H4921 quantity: 0.368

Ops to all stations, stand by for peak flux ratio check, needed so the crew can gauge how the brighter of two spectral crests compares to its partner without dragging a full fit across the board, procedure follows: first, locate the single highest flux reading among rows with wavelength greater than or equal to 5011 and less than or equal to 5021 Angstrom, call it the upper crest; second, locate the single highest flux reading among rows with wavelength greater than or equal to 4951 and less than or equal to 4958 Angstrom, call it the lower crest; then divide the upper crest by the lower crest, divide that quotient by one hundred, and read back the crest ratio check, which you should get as 0.0095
